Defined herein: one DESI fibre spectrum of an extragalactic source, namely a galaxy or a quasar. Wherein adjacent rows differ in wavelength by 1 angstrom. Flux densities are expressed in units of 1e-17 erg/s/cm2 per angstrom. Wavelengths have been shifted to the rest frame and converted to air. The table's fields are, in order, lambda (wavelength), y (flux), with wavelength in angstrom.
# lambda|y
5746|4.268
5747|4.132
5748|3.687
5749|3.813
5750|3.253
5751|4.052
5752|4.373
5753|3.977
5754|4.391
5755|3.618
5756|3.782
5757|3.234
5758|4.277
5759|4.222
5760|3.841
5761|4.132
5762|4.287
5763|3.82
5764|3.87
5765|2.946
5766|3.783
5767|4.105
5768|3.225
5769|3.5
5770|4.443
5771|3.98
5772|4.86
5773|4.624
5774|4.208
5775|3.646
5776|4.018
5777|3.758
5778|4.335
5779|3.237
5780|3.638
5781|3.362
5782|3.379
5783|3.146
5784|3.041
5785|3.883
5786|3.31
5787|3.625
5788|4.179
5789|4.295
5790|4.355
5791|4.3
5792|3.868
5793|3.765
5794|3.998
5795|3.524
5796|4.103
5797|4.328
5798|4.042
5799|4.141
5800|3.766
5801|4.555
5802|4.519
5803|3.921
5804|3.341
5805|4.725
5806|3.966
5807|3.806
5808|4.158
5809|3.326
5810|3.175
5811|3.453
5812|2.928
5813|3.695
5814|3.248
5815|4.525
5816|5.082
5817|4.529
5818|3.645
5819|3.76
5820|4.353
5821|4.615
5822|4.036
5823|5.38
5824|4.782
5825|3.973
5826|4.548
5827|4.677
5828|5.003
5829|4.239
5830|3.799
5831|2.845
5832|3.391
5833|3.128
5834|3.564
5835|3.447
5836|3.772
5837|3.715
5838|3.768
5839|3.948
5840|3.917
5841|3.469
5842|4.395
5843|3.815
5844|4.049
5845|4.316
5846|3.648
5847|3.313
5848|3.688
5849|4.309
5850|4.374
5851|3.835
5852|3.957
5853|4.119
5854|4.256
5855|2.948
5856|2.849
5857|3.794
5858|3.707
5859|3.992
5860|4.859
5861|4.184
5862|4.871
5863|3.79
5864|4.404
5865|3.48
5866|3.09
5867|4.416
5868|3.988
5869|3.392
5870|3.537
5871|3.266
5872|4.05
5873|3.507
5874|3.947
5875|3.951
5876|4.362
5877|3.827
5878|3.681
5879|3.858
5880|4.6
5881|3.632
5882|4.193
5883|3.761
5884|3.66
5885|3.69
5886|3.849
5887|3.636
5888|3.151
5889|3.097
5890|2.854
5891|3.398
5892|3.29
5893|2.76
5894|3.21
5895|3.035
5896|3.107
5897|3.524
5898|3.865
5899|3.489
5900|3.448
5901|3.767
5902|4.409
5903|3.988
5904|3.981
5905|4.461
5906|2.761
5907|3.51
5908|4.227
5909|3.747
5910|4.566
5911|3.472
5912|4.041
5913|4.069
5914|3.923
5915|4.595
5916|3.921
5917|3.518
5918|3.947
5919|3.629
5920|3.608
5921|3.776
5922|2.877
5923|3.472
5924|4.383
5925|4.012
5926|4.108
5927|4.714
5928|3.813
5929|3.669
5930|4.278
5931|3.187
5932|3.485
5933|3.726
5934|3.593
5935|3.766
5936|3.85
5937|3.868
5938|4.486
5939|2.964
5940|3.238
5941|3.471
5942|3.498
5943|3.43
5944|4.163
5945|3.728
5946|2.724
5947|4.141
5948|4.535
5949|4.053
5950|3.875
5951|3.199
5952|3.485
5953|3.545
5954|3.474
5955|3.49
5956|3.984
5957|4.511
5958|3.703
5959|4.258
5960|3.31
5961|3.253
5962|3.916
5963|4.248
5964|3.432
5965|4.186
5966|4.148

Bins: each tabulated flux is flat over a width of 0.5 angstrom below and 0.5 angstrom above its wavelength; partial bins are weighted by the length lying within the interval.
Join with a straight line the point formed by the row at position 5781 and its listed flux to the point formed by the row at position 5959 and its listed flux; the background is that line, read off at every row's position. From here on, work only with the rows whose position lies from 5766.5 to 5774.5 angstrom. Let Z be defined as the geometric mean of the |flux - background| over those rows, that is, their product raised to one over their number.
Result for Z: 0.59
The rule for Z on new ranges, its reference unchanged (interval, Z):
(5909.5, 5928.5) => 0.22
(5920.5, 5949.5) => 0.34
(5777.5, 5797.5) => 0.00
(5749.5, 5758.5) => 0.34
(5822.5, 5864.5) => 0.29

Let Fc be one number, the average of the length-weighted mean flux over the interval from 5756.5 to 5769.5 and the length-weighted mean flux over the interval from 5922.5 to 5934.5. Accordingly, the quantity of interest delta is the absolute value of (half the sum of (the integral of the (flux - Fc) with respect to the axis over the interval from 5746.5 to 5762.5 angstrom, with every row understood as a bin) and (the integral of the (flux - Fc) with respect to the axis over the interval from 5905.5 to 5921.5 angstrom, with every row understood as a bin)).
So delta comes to 0.93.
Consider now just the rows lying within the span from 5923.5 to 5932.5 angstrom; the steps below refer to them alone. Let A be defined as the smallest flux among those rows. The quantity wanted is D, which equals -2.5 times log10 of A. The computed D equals -1.26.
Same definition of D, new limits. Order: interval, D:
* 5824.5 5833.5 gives -1.14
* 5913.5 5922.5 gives -1.15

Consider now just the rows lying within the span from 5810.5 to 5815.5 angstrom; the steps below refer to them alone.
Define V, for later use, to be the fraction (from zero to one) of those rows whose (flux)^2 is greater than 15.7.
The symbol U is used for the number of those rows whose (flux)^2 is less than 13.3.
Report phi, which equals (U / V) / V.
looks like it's 75.0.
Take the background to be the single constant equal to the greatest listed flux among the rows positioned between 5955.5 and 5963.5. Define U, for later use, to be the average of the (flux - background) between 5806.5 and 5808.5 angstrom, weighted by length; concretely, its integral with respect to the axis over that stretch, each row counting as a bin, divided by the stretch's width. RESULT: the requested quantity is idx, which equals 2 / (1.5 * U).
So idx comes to -2.5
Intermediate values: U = -0.5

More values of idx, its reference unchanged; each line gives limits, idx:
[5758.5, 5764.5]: -2.8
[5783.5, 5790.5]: -1.9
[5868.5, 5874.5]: -1.5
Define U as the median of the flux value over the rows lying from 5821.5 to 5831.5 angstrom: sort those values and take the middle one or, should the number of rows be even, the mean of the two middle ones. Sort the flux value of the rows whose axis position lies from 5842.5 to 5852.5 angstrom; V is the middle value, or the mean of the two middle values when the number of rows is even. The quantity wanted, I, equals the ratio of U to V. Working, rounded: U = 4.39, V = 3.90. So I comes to 1.13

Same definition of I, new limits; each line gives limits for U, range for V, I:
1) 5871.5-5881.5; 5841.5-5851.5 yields 0.99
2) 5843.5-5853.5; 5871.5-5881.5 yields 1.03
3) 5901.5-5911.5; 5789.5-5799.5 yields 0.98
